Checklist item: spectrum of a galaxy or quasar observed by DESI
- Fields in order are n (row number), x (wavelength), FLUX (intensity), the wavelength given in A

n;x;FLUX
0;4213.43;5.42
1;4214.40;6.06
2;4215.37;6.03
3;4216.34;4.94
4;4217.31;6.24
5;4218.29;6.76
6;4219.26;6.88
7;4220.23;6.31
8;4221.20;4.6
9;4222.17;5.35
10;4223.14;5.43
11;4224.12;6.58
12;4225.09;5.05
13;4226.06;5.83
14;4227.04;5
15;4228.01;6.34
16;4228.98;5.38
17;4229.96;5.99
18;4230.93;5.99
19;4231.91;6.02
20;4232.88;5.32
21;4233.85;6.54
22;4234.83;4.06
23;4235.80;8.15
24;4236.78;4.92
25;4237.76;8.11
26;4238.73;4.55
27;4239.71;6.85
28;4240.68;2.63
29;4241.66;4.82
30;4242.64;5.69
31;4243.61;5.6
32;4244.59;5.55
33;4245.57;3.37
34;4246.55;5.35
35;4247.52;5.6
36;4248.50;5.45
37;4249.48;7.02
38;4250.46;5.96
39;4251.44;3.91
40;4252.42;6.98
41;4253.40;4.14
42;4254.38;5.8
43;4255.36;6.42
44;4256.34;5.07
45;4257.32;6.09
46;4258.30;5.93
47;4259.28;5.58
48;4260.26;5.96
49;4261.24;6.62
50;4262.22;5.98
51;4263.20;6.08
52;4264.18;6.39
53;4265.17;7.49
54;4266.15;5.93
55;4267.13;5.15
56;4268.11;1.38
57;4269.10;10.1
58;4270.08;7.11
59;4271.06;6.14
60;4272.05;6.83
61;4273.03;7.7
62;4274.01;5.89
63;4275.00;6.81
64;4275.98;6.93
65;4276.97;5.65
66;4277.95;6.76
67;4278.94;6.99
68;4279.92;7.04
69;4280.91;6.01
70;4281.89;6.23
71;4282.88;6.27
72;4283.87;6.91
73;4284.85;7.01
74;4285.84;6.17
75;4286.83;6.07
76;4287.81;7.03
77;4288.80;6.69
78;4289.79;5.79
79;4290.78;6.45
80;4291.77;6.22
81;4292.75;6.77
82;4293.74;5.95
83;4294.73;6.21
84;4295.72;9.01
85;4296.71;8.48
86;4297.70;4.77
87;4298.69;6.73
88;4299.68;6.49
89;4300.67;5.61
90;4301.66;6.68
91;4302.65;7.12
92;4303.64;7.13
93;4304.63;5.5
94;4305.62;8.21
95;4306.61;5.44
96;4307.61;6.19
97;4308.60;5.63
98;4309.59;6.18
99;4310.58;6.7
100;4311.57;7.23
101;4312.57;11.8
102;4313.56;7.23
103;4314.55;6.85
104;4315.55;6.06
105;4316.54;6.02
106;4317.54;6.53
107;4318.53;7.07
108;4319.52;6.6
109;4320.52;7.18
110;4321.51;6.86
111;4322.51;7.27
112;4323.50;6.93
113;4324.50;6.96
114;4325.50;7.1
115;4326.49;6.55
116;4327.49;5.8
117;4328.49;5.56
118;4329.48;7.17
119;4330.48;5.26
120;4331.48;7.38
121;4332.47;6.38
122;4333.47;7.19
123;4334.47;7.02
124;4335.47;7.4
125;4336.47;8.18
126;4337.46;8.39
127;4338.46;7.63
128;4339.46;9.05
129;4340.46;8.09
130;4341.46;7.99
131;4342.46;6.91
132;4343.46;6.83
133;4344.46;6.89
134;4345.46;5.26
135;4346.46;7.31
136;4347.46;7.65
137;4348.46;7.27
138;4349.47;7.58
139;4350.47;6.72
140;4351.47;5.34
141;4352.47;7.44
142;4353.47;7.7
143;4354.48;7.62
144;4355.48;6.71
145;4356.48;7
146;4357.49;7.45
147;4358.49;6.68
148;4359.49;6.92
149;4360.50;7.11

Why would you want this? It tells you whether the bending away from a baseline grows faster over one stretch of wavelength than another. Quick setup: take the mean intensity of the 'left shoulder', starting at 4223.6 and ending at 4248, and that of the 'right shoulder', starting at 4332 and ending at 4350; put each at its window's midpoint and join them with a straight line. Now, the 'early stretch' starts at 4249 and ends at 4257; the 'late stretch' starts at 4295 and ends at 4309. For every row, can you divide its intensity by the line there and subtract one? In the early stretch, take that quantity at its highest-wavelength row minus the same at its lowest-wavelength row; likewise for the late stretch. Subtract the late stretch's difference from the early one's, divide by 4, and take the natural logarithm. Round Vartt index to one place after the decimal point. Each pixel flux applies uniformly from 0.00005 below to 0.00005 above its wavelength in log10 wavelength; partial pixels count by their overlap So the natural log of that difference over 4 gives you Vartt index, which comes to -3.1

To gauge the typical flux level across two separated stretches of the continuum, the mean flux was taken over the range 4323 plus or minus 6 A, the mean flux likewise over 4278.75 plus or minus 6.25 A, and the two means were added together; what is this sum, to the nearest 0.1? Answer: 13.3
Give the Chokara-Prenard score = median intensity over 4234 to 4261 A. 5.6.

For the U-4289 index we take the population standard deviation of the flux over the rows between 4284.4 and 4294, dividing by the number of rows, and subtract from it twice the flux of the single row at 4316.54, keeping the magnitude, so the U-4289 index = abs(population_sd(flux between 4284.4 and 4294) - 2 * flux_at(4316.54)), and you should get 12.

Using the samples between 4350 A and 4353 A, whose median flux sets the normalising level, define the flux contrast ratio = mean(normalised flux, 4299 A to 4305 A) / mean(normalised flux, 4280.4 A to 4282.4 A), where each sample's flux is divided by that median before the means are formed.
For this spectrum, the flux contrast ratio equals 1.05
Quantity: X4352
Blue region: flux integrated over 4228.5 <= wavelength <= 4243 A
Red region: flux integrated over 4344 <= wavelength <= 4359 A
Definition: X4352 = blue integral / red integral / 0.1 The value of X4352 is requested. 7.9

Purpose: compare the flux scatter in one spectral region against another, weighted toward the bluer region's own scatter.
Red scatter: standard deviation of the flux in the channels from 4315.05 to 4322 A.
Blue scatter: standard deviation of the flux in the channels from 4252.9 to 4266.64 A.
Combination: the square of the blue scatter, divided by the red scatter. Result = 1.26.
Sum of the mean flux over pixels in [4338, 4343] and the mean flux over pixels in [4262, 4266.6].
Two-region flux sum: 14.3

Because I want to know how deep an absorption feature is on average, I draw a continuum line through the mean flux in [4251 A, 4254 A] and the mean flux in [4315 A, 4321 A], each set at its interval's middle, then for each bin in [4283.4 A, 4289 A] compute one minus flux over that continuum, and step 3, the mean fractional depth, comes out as -0.14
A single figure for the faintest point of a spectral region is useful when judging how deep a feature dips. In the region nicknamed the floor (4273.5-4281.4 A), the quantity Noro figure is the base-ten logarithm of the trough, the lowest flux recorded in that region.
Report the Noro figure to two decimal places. 0.75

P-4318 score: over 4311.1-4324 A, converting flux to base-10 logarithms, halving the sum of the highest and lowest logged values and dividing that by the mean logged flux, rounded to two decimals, 1.09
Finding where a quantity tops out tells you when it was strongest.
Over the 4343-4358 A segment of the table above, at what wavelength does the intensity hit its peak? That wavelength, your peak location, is 4353.47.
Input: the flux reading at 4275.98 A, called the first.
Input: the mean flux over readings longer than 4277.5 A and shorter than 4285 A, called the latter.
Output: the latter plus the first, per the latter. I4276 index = 2.04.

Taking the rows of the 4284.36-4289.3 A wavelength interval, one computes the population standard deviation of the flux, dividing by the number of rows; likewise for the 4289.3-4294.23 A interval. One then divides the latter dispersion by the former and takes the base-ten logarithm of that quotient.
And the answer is -0.1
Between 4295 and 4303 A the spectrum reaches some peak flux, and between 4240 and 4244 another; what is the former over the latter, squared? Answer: 2.5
